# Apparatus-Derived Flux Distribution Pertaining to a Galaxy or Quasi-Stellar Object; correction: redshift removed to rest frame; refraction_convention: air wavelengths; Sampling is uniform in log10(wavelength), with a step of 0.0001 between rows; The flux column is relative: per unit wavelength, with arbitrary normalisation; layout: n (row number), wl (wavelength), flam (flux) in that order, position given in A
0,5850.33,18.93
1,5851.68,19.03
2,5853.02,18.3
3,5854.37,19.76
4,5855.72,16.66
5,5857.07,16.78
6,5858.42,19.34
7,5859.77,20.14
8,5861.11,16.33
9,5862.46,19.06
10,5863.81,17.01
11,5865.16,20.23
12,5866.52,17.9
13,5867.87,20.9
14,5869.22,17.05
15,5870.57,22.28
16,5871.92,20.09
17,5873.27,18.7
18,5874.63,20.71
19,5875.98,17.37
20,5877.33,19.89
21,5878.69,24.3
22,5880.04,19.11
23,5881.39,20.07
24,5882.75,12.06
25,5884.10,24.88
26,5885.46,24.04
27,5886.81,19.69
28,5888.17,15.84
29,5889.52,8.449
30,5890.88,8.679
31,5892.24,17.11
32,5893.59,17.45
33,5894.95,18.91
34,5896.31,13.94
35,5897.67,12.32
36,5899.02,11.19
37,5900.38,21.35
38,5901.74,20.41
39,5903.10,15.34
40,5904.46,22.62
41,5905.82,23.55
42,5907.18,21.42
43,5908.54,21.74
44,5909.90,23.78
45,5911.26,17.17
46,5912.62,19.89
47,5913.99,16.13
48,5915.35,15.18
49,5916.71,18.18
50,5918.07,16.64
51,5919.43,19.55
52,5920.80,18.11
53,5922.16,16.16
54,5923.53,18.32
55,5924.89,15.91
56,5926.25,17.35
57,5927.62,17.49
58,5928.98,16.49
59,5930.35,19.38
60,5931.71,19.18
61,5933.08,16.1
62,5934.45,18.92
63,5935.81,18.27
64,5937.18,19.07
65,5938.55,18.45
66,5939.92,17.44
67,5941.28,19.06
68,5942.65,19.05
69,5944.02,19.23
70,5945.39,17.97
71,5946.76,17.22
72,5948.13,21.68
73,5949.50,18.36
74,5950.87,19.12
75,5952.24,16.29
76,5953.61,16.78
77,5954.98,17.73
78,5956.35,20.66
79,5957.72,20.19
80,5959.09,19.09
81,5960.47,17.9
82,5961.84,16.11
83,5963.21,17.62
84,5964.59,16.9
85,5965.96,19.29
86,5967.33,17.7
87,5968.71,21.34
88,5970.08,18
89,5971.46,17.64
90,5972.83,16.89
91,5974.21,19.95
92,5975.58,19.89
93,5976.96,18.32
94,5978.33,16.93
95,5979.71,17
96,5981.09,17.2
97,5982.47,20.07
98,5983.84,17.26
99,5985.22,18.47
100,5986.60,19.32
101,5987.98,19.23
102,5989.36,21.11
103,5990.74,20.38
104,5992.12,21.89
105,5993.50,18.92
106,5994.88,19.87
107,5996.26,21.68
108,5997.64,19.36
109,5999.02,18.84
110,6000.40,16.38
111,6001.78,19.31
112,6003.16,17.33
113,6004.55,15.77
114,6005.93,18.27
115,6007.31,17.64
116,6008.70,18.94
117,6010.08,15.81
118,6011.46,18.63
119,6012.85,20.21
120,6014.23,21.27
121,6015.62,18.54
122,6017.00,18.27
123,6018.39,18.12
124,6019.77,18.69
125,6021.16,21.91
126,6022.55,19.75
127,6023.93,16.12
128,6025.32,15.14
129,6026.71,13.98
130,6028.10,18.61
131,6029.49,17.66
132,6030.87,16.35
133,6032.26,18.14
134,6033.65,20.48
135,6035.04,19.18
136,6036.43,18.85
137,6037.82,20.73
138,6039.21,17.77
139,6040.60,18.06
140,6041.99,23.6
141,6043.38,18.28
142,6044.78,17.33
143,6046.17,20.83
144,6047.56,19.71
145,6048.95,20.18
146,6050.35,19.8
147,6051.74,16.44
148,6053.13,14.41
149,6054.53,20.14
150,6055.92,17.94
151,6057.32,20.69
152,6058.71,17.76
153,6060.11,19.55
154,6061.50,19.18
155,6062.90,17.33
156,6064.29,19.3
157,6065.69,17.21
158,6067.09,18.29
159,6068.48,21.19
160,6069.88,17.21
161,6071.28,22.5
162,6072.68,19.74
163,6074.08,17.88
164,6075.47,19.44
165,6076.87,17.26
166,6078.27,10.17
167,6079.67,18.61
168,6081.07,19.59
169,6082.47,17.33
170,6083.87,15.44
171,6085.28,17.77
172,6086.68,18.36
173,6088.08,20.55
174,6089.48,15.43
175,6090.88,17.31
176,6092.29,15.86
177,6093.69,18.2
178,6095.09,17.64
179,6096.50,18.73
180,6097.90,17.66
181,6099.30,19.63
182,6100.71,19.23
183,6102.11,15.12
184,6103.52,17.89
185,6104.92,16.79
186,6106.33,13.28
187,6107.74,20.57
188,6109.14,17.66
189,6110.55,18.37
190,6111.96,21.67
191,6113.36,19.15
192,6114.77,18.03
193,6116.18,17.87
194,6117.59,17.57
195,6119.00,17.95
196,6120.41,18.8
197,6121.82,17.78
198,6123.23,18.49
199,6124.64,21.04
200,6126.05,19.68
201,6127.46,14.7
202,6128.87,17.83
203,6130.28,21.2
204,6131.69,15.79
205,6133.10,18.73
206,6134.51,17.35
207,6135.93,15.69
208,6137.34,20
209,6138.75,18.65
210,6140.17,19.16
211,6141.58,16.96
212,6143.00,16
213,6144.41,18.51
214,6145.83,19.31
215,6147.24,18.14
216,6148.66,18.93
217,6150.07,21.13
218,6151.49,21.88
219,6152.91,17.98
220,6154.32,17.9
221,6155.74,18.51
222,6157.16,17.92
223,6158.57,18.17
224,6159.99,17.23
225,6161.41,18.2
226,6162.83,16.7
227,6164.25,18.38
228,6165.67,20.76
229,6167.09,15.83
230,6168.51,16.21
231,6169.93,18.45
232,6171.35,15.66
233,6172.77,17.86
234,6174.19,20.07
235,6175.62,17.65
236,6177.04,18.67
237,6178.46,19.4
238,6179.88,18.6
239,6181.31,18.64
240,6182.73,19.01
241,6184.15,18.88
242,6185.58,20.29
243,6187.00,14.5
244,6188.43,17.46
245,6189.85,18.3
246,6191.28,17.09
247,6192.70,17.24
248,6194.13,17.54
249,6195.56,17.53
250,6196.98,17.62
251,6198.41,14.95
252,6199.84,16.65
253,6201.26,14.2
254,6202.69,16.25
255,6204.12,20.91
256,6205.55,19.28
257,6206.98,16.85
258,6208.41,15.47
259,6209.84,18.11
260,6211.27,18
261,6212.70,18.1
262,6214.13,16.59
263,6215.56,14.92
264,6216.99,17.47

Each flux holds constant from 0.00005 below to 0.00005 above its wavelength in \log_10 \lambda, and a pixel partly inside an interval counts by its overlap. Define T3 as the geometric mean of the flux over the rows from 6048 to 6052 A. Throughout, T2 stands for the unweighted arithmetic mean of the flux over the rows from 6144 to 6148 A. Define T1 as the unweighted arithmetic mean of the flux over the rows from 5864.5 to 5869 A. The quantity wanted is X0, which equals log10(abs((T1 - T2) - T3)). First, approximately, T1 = 19.7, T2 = 18.7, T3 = 18.7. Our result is 1.248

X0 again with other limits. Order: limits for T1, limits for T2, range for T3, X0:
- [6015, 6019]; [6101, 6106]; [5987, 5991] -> 1.268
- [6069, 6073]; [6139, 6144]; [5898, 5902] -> 1.162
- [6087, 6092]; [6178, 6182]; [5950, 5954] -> 1.266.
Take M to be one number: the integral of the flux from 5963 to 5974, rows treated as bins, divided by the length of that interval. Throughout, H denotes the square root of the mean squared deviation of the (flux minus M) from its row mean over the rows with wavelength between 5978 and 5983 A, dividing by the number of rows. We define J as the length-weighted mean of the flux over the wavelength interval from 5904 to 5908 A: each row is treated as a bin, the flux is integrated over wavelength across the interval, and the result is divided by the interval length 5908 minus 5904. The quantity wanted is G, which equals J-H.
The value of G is 21.18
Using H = 1.31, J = 22.5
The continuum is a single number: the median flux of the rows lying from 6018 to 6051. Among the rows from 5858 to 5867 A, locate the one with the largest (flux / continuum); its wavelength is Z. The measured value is 5865.16 A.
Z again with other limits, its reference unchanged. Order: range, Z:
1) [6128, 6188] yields 6151.49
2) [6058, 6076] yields 6071.28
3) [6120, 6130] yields 6124.64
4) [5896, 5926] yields 5909.90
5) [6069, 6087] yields 6071.28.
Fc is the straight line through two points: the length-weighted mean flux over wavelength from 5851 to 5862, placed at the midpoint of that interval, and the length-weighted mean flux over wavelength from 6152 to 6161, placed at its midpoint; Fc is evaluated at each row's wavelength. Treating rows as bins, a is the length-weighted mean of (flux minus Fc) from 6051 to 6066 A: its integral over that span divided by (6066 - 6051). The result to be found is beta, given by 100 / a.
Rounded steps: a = 0.07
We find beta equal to 1460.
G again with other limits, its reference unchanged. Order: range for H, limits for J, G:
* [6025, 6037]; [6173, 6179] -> 16.89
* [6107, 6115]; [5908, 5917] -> 17.41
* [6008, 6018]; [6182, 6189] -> 16.46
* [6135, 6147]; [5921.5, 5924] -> 15.61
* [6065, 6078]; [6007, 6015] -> 17.00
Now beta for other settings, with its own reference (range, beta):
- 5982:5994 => 70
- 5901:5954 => 339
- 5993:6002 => 100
